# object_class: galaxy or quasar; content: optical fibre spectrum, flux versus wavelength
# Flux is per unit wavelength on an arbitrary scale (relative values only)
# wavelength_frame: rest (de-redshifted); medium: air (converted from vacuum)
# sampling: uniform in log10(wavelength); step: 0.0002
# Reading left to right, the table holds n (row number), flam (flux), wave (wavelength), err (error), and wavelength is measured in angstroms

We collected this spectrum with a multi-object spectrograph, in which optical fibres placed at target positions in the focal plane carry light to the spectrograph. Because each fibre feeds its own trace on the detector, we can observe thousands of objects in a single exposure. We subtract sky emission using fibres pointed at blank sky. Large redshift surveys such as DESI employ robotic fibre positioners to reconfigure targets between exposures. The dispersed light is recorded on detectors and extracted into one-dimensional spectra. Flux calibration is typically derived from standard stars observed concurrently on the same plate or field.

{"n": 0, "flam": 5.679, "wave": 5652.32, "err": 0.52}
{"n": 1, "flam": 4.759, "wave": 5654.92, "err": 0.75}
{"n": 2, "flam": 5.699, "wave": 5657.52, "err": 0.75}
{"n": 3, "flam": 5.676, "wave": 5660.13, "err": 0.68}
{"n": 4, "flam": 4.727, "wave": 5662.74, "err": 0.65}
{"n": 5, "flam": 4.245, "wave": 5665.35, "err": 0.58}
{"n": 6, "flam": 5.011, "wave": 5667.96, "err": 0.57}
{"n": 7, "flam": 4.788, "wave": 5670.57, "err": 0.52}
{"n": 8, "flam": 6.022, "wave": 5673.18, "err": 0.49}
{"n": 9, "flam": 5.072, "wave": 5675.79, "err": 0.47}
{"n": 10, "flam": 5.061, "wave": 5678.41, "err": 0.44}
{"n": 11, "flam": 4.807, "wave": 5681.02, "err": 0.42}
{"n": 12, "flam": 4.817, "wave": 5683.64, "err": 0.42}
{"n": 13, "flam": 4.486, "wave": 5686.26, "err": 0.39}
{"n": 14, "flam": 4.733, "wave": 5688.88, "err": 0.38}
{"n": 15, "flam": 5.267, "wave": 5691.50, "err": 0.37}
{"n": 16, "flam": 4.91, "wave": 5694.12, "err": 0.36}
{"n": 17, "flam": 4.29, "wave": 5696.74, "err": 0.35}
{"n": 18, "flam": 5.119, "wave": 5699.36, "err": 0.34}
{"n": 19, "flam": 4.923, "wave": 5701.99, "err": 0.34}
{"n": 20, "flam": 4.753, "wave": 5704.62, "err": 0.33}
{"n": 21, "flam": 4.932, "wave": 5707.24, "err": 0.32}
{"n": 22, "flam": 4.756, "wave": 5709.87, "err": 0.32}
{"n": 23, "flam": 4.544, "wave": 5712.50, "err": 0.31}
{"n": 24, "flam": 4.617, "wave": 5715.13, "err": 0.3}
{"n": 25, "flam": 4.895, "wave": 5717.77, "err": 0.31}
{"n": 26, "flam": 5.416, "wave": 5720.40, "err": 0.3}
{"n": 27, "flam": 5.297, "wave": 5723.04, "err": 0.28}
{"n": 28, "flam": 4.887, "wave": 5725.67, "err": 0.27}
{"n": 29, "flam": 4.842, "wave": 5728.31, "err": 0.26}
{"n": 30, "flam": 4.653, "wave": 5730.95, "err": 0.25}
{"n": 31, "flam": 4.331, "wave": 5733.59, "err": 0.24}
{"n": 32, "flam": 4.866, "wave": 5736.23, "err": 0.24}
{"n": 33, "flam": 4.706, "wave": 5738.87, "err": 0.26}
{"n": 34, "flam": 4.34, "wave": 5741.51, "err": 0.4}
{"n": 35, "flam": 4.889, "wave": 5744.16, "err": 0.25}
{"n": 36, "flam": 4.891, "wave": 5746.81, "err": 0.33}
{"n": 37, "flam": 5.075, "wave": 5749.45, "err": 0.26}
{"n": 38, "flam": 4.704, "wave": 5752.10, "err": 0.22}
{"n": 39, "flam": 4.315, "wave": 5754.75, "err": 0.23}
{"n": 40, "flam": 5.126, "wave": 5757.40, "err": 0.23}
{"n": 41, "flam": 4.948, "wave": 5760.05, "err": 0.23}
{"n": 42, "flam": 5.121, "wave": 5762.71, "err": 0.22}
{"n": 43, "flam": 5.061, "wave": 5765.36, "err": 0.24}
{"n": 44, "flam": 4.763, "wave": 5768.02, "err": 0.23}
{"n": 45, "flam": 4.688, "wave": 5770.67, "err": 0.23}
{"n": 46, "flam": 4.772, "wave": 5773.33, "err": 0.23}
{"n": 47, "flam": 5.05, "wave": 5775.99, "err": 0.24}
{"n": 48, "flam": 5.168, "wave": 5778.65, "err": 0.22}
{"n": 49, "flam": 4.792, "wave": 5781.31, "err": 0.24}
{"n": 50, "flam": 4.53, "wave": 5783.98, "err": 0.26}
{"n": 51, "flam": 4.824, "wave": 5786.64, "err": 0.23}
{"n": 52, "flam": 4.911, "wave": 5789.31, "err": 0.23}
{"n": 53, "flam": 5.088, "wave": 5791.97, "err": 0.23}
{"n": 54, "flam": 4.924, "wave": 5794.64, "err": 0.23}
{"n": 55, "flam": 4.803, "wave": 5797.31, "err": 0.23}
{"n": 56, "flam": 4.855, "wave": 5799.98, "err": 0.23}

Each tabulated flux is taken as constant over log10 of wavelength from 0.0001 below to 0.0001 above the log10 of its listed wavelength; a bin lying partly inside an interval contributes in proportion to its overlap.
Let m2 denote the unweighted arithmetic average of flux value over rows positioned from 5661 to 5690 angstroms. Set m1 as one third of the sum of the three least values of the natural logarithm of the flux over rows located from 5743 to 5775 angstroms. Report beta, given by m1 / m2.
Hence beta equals 0.3107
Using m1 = 1.52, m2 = 4.89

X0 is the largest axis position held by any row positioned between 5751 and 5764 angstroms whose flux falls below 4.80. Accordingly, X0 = 5754.75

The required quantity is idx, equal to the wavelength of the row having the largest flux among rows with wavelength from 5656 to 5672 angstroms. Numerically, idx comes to 5657.52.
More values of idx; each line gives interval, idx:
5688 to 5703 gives 5691.50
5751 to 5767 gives 5757.40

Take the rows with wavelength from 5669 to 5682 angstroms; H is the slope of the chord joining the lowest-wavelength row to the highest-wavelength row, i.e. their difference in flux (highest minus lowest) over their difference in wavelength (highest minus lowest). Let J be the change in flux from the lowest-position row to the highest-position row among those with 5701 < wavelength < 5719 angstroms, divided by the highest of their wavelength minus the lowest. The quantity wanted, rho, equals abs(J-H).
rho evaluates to 0.004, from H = 0.00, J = 0.00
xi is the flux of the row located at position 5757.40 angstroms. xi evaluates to 5.126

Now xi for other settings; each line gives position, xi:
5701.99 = 4.923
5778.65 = 5.168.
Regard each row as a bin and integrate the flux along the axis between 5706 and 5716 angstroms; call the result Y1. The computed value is 47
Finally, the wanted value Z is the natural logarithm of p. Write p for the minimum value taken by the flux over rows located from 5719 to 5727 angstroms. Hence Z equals 1.587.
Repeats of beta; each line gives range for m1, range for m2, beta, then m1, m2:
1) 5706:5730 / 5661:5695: 0.3119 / 1.53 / 4.92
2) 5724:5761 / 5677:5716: 0.3052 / 1.47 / 4.80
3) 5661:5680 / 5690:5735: 0.3138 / 1.52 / 4.85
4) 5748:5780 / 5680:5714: 0.3167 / 1.52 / 4.80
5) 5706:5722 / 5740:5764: 0.3181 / 1.53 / 4.82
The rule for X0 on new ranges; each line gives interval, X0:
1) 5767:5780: 5773.33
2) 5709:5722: 5715.13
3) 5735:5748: 5741.51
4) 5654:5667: 5665.35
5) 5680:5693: 5688.88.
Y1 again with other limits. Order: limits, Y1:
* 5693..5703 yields 48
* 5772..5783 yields 54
